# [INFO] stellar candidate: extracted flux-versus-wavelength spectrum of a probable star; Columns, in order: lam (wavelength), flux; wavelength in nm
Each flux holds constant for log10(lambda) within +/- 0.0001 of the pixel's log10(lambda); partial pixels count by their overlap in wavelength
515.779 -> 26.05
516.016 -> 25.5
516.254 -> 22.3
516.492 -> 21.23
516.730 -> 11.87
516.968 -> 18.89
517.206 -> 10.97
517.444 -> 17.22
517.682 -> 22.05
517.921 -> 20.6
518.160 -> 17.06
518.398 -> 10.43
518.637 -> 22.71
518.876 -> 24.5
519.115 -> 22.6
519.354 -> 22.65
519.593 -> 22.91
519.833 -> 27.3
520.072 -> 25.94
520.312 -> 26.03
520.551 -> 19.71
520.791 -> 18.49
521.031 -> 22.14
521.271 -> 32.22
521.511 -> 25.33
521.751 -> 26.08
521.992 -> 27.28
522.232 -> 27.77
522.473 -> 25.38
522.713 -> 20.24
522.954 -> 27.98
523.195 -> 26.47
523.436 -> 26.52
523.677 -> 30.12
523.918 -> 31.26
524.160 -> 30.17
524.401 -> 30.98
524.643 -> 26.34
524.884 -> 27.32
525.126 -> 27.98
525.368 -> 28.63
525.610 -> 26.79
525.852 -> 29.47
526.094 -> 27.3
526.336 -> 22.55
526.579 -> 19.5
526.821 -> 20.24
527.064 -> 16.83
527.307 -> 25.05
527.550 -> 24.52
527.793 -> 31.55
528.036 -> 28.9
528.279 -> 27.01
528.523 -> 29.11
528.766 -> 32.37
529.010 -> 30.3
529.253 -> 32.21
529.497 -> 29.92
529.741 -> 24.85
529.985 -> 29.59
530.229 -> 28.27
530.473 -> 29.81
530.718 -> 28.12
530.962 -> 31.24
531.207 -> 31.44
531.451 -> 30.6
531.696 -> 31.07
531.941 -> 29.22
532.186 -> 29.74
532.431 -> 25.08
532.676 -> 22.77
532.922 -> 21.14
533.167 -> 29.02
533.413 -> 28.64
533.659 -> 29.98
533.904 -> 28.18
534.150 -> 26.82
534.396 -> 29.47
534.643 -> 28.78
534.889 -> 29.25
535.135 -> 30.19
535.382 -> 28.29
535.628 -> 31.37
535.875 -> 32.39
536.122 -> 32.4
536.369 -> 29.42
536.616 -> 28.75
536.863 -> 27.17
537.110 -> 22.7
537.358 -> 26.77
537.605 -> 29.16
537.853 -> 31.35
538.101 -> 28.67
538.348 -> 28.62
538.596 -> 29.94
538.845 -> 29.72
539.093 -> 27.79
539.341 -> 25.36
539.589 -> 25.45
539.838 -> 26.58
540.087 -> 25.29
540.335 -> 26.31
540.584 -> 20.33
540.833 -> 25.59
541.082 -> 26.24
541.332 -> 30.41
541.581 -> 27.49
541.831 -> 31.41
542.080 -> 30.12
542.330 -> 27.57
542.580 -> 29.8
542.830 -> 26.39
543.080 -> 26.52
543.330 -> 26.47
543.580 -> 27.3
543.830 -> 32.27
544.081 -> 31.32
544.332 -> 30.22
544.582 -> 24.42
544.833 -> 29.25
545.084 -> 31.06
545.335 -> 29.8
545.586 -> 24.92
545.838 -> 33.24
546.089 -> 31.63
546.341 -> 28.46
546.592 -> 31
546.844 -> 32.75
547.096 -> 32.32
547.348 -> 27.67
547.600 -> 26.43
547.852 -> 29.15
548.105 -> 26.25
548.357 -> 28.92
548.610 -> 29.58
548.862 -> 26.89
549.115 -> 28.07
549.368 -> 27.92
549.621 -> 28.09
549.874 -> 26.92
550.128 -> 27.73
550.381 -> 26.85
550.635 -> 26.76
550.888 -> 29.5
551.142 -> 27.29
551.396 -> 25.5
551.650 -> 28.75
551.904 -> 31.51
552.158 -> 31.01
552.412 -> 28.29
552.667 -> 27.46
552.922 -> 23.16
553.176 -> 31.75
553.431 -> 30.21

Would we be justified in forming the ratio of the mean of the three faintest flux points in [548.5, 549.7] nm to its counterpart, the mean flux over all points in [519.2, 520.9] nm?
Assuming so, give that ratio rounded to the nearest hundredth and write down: 1.19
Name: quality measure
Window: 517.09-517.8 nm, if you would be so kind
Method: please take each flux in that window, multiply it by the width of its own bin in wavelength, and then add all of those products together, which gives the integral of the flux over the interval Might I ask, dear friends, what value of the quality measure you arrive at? 12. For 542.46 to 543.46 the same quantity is 27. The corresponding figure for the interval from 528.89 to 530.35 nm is 43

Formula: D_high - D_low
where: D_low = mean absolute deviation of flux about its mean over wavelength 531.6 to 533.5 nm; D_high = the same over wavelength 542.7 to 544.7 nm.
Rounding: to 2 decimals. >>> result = -0.70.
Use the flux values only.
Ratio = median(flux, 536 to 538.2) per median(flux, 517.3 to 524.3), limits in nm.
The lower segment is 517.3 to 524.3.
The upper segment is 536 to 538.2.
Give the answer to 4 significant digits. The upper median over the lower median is 1.135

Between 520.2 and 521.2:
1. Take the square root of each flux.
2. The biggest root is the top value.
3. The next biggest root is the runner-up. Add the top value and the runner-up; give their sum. 9.81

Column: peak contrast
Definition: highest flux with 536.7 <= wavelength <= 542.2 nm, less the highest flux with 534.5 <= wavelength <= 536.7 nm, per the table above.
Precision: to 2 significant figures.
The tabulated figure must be -0.99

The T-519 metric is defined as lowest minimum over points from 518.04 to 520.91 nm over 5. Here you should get 2.1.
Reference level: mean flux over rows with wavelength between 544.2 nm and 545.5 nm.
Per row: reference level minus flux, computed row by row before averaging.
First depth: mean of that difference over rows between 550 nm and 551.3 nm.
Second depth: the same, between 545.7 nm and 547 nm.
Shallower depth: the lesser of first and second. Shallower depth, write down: -2.5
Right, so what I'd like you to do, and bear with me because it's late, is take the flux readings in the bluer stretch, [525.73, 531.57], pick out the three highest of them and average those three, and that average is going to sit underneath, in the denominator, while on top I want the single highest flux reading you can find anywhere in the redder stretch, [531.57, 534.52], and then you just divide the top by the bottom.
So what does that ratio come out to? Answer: 0.97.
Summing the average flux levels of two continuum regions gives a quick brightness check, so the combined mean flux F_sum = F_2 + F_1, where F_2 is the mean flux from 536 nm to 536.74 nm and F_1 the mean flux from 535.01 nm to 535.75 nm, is 60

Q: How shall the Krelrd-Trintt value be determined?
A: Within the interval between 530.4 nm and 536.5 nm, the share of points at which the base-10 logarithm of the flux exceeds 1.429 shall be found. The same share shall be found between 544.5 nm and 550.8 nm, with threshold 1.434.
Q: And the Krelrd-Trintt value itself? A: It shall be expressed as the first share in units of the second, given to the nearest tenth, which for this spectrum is 1.2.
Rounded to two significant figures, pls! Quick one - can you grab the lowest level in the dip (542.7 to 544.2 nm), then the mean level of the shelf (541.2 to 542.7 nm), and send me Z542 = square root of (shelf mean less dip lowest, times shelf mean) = 9.5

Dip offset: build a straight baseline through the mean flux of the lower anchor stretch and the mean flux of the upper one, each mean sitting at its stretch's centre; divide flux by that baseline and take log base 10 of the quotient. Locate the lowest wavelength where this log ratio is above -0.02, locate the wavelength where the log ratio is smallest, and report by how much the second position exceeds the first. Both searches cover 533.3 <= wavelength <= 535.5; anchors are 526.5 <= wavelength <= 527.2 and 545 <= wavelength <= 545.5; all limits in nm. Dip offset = 0.74 nm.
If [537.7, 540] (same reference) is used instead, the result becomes 1.74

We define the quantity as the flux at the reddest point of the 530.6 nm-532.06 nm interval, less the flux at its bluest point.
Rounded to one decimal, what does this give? 1.1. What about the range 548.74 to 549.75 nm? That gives 1.2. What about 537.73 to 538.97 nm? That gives -1.6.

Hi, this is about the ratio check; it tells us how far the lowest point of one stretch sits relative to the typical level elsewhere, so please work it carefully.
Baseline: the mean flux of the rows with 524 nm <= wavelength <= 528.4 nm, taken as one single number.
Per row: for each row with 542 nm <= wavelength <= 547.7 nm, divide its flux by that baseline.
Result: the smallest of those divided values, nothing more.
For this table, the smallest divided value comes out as 0.93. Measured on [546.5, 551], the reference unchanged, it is 1.00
